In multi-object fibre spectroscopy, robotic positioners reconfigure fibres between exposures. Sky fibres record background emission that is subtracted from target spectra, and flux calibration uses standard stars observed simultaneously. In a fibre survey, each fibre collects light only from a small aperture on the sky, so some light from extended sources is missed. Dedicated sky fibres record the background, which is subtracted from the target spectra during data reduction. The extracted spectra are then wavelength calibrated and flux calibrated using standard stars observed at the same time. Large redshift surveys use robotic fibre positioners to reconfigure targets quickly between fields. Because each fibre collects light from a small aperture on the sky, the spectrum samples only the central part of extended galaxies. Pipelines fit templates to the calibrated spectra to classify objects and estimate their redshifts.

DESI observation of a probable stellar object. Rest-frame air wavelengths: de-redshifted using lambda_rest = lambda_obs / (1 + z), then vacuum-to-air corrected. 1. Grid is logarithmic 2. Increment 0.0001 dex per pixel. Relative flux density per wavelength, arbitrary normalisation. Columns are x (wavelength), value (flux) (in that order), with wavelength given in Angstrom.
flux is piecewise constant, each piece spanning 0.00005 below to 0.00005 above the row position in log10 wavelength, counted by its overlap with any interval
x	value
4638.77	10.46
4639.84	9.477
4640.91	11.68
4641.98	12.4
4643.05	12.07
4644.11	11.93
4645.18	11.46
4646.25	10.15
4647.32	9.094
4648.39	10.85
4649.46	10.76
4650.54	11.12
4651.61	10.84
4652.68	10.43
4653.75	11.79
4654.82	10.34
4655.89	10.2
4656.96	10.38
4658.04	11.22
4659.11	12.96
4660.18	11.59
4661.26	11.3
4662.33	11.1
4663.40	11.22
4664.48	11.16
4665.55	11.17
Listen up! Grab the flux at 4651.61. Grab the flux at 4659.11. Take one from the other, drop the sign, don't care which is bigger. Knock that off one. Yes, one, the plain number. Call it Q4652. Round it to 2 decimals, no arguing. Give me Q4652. -1.12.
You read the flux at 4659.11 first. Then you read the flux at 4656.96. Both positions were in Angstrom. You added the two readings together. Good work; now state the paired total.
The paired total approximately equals 23.3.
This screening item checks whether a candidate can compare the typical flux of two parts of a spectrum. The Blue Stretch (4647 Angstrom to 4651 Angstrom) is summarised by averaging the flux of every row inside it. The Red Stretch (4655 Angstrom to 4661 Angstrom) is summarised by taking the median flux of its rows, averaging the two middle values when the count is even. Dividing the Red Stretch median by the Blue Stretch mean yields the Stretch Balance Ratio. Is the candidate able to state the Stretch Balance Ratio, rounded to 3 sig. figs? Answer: 1.07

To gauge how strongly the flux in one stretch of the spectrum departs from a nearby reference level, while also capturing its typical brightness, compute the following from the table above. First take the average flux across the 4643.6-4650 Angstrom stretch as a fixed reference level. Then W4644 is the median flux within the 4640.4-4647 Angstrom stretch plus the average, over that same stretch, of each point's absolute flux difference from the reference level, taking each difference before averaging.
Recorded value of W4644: 12.9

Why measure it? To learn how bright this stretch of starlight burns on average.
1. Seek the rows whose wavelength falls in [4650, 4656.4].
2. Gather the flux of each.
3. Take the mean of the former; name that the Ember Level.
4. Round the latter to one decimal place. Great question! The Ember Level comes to 10.8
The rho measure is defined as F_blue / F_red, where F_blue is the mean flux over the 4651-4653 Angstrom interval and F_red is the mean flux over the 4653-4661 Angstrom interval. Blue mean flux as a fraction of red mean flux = 0.95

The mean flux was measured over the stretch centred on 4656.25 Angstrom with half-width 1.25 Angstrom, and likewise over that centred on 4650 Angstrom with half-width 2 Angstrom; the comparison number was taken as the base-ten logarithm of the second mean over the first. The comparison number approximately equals 0.02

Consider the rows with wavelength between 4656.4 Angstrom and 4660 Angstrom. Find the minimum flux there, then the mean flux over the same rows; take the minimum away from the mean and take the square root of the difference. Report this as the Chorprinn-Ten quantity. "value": 1.1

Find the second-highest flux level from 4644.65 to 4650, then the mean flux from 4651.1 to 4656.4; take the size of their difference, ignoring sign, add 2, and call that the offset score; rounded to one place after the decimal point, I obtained 2.1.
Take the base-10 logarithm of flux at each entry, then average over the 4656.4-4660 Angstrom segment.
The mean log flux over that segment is 1.060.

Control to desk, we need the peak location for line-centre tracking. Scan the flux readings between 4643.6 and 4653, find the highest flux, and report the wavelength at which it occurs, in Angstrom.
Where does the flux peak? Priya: 4644.11 Angstrom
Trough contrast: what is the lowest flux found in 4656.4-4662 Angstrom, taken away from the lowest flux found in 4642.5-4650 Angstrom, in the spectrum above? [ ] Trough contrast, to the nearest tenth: -1.3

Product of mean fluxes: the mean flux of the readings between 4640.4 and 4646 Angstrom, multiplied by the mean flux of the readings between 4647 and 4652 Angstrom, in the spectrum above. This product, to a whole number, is 125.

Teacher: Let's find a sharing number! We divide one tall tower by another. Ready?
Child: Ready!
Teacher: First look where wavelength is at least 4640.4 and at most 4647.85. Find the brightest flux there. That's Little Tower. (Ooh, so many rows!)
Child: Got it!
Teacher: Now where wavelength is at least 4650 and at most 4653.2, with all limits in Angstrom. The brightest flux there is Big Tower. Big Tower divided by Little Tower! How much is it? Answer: 0.90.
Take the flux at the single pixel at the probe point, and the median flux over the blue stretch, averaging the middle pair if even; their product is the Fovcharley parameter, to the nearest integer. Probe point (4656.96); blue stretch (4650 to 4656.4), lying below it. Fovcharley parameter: 110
